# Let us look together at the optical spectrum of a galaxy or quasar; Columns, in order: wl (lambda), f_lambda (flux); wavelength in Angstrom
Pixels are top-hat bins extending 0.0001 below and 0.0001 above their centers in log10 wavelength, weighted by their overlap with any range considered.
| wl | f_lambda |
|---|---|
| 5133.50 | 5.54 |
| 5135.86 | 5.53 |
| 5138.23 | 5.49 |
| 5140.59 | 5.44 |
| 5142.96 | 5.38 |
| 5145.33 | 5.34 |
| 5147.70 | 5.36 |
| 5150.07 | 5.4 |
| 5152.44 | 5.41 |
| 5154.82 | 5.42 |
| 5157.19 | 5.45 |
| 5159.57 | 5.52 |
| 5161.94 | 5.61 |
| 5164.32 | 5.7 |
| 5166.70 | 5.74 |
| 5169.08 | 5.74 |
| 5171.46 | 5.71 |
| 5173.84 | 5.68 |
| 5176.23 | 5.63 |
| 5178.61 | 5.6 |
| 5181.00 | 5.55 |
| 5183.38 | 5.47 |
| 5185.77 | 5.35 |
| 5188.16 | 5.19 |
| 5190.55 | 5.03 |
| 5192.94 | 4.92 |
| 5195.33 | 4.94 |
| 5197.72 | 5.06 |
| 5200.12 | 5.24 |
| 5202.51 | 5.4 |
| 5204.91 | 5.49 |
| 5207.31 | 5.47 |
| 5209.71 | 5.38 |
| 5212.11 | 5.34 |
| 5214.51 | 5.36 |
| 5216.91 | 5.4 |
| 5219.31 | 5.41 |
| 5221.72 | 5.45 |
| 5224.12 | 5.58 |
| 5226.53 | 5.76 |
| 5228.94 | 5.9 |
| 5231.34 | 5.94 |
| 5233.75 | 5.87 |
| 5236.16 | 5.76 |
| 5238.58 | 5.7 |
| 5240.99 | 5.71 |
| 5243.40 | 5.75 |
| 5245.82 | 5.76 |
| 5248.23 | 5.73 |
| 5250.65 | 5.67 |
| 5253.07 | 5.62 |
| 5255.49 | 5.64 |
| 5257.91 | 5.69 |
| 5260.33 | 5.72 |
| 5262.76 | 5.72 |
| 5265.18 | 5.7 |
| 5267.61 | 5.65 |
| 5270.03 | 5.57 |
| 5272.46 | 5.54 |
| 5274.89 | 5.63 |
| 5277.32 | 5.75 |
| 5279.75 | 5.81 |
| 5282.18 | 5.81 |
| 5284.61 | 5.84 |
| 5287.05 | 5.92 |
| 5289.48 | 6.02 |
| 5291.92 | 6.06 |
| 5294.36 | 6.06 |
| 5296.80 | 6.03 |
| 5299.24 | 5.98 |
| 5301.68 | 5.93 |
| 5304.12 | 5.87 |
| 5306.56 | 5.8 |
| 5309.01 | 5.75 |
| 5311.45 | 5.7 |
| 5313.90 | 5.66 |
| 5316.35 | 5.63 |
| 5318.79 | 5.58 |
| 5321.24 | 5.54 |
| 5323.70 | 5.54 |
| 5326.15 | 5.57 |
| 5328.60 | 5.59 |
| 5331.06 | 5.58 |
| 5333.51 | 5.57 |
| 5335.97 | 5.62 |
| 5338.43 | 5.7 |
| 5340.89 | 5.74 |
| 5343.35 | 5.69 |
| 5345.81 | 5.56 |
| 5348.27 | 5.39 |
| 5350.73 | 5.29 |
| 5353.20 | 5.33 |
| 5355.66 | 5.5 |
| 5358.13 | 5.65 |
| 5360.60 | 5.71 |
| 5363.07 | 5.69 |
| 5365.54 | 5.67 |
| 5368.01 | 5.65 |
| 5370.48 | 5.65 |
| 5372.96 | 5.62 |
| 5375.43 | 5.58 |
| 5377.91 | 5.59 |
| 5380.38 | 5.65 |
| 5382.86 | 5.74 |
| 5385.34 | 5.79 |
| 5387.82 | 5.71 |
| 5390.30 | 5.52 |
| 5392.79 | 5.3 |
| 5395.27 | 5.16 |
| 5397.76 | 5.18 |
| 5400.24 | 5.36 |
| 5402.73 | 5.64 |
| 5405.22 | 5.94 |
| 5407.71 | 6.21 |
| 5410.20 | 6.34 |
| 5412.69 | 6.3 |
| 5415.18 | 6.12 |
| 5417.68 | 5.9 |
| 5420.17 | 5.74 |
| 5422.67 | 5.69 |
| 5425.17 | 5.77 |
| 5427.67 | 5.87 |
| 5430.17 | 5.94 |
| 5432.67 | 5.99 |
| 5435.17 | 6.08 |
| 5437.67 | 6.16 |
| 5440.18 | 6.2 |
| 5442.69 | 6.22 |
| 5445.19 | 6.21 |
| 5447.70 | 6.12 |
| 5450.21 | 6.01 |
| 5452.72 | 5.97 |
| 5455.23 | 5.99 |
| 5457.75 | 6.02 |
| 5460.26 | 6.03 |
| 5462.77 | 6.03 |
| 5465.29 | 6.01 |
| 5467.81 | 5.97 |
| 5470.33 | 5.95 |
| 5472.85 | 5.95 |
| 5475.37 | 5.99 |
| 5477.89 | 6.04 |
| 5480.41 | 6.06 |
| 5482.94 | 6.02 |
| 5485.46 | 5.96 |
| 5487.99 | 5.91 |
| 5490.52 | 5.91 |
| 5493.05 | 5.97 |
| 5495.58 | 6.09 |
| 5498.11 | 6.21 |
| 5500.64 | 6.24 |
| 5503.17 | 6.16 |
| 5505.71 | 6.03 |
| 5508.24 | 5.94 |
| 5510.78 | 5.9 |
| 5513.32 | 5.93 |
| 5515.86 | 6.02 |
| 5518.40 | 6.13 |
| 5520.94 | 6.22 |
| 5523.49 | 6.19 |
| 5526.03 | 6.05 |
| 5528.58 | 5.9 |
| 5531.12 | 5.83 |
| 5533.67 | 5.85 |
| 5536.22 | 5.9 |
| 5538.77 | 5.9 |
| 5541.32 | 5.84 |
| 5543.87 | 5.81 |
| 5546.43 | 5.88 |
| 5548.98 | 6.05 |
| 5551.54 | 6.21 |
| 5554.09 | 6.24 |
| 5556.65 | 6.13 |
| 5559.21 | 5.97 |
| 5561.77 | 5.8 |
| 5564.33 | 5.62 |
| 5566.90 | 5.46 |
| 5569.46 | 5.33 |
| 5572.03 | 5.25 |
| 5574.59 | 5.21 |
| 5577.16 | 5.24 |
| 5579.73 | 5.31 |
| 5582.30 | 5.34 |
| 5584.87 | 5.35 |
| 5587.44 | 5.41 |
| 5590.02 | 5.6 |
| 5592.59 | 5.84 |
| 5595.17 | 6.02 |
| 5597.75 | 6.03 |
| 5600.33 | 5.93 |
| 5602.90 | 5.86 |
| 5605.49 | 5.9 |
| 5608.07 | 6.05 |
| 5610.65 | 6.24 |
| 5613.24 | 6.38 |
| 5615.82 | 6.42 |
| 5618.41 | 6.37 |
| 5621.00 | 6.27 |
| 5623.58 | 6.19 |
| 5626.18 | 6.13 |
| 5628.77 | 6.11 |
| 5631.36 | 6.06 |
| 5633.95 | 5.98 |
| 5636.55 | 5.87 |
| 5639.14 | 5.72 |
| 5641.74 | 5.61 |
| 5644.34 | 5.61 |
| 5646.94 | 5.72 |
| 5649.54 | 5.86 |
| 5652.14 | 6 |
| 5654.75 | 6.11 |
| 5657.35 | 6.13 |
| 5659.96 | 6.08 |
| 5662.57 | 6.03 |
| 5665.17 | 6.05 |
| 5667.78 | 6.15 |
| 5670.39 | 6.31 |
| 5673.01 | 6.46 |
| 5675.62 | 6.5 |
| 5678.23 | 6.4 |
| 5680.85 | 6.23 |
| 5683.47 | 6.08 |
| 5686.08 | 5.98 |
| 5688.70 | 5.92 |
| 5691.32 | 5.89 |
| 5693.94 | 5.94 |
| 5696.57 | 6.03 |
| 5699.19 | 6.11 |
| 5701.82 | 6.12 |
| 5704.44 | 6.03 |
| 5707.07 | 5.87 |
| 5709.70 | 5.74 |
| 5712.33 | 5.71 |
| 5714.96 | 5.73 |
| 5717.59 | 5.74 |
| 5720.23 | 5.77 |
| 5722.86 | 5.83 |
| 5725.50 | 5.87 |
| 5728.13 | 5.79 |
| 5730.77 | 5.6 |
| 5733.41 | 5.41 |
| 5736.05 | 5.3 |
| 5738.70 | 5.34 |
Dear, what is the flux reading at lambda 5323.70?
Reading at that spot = 5.54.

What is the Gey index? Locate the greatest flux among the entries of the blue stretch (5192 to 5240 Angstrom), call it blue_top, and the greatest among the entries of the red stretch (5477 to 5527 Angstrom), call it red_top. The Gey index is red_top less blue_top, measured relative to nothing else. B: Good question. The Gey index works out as 0.30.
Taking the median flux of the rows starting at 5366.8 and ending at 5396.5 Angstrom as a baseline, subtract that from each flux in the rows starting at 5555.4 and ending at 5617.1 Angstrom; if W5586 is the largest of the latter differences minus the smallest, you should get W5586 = 1.2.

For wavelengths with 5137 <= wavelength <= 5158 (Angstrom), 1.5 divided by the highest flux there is 0.273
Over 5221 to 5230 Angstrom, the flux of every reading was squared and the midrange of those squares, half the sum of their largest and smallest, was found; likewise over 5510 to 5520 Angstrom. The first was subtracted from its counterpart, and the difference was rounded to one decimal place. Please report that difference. 3.9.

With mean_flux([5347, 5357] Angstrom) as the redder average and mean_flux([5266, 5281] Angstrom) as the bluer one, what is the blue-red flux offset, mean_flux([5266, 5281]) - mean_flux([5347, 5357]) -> 0.28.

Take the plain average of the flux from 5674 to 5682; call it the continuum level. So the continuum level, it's 6.4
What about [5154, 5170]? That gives 5.6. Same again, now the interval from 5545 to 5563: 6.0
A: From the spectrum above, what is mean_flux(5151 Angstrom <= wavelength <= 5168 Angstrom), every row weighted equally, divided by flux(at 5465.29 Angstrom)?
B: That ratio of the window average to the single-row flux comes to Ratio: 0.92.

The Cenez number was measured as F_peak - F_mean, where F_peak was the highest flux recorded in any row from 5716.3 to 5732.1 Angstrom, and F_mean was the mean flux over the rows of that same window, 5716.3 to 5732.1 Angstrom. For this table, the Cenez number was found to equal 0.103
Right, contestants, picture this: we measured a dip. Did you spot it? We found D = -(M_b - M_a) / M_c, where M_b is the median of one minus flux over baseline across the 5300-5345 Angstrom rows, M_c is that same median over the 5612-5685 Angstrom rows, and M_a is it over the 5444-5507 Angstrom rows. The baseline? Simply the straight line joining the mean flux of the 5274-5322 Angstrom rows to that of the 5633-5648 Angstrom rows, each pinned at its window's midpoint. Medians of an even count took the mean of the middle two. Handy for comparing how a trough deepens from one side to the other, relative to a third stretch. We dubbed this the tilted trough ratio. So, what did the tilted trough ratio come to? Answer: 1.1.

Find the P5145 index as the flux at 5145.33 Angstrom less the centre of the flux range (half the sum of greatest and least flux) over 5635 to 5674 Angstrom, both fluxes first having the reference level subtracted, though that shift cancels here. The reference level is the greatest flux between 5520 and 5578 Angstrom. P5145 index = -0.7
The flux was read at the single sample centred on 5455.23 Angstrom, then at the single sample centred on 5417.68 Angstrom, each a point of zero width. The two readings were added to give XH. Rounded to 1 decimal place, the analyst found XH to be 11.9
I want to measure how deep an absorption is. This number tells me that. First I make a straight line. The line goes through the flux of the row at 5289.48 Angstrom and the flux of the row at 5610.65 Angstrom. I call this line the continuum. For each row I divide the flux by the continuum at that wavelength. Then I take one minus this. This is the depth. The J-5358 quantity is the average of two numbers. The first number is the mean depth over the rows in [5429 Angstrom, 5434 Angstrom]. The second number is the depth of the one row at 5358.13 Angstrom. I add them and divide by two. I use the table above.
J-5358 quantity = 0.047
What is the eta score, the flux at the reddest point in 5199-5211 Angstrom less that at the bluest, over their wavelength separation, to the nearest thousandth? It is 0.015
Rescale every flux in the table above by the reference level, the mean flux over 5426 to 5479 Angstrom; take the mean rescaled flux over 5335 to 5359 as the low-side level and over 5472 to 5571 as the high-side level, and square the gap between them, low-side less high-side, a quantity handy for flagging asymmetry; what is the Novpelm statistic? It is 0.0048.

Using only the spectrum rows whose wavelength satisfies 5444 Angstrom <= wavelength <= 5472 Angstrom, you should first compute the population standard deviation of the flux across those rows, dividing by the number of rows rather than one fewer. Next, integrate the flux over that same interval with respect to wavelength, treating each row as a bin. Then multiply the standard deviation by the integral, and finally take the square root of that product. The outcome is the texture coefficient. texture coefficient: 3.5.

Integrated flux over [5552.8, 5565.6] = 76.2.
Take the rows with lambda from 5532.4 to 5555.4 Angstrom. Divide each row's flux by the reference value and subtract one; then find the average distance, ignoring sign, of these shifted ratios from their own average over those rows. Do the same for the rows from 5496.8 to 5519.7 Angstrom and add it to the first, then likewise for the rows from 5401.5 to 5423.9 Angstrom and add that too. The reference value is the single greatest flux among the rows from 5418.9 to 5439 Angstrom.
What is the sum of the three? 0.077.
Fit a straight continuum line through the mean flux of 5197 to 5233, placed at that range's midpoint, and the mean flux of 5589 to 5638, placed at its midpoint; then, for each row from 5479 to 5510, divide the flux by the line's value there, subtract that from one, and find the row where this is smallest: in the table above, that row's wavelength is 5500.64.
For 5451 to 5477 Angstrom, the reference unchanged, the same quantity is 5460.26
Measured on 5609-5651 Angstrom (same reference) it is 5615.82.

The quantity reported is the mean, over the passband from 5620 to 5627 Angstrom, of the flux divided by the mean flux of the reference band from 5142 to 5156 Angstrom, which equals 1.151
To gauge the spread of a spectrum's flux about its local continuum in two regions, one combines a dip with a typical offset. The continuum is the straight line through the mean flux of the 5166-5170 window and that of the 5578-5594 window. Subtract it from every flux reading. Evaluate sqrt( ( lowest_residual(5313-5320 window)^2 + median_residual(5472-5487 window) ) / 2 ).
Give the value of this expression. 0.5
